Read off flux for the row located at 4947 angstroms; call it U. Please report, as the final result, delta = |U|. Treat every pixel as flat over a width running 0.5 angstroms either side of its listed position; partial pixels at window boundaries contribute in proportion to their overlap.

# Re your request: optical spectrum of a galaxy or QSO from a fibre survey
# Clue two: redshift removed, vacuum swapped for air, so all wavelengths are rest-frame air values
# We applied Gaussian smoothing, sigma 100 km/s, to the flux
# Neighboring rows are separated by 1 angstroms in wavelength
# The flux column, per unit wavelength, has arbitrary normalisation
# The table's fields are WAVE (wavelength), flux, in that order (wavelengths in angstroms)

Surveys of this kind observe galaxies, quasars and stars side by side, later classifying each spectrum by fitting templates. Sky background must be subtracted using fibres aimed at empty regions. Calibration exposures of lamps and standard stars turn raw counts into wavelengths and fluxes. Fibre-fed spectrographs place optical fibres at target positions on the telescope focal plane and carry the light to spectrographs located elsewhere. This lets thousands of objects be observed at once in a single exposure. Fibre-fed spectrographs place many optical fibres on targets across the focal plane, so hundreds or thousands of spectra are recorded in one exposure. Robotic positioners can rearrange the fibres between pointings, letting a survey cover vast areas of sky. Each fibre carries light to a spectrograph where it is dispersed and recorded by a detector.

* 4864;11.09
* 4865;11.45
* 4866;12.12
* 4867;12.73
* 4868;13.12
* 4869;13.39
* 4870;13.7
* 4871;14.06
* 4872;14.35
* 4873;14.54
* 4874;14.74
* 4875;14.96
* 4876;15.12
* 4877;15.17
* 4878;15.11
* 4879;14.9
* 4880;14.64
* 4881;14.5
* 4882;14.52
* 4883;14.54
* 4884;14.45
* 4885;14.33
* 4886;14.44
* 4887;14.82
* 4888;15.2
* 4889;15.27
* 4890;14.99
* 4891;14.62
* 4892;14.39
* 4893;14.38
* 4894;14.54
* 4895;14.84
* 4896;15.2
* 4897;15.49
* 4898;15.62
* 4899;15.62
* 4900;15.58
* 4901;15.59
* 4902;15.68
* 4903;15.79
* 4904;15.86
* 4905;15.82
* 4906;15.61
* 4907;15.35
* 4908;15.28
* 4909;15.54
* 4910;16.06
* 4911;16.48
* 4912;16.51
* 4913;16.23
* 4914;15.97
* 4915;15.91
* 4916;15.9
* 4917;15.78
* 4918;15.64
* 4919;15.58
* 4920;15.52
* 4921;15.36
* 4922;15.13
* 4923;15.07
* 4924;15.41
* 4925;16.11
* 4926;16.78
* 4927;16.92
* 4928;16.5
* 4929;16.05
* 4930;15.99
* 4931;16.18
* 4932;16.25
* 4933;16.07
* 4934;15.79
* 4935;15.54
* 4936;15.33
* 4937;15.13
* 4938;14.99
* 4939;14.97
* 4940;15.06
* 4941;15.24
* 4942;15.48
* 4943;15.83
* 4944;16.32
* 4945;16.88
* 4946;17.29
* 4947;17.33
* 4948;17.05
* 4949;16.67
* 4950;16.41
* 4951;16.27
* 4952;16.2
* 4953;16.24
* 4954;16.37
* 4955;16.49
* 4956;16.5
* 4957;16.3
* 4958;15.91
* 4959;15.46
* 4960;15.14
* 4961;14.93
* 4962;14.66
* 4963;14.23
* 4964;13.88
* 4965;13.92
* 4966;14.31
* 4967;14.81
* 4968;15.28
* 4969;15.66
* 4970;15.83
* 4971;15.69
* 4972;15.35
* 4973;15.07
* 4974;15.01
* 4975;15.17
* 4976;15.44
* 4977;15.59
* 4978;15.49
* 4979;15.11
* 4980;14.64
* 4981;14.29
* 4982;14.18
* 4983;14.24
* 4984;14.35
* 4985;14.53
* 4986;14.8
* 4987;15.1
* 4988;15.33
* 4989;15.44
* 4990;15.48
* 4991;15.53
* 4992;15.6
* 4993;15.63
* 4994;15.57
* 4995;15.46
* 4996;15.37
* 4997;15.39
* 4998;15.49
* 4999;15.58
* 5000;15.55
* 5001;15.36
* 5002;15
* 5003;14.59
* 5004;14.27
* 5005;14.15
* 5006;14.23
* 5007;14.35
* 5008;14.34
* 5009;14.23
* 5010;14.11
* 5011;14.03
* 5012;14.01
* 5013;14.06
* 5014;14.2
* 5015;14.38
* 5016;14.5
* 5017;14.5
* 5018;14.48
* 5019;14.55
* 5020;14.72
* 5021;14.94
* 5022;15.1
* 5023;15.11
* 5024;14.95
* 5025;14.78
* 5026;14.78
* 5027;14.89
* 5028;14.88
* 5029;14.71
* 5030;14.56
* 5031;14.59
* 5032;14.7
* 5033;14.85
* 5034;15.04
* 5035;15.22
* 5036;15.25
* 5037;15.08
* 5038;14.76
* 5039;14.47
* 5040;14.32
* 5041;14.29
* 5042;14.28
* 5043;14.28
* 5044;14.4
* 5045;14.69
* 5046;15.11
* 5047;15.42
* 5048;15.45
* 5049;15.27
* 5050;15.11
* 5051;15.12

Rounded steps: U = 17.33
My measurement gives 17.33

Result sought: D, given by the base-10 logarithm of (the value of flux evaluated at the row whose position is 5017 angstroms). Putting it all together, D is 1.161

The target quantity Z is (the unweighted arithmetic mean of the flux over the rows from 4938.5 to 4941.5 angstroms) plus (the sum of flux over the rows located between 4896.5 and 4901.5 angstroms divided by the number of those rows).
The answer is 30.7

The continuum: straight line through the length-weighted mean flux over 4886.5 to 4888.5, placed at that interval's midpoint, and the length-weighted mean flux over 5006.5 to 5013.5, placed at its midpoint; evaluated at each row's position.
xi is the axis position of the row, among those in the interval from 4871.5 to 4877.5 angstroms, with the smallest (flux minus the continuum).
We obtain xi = 4872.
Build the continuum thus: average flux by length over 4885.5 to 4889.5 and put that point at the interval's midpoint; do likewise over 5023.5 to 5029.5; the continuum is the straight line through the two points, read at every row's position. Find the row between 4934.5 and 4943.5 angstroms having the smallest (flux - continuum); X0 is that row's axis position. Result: 4939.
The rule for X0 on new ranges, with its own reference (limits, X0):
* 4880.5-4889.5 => 4885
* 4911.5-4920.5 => 4920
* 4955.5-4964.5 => 4964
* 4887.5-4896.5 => 4893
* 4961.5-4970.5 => 4964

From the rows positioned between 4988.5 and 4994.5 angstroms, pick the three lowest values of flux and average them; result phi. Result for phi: 15.5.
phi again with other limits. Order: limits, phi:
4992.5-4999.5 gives 15.4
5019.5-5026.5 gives 14.8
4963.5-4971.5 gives 14.0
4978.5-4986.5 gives 14.2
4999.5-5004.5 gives 14.6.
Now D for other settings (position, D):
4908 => 1.184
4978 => 1.190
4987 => 1.179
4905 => 1.199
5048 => 1.189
